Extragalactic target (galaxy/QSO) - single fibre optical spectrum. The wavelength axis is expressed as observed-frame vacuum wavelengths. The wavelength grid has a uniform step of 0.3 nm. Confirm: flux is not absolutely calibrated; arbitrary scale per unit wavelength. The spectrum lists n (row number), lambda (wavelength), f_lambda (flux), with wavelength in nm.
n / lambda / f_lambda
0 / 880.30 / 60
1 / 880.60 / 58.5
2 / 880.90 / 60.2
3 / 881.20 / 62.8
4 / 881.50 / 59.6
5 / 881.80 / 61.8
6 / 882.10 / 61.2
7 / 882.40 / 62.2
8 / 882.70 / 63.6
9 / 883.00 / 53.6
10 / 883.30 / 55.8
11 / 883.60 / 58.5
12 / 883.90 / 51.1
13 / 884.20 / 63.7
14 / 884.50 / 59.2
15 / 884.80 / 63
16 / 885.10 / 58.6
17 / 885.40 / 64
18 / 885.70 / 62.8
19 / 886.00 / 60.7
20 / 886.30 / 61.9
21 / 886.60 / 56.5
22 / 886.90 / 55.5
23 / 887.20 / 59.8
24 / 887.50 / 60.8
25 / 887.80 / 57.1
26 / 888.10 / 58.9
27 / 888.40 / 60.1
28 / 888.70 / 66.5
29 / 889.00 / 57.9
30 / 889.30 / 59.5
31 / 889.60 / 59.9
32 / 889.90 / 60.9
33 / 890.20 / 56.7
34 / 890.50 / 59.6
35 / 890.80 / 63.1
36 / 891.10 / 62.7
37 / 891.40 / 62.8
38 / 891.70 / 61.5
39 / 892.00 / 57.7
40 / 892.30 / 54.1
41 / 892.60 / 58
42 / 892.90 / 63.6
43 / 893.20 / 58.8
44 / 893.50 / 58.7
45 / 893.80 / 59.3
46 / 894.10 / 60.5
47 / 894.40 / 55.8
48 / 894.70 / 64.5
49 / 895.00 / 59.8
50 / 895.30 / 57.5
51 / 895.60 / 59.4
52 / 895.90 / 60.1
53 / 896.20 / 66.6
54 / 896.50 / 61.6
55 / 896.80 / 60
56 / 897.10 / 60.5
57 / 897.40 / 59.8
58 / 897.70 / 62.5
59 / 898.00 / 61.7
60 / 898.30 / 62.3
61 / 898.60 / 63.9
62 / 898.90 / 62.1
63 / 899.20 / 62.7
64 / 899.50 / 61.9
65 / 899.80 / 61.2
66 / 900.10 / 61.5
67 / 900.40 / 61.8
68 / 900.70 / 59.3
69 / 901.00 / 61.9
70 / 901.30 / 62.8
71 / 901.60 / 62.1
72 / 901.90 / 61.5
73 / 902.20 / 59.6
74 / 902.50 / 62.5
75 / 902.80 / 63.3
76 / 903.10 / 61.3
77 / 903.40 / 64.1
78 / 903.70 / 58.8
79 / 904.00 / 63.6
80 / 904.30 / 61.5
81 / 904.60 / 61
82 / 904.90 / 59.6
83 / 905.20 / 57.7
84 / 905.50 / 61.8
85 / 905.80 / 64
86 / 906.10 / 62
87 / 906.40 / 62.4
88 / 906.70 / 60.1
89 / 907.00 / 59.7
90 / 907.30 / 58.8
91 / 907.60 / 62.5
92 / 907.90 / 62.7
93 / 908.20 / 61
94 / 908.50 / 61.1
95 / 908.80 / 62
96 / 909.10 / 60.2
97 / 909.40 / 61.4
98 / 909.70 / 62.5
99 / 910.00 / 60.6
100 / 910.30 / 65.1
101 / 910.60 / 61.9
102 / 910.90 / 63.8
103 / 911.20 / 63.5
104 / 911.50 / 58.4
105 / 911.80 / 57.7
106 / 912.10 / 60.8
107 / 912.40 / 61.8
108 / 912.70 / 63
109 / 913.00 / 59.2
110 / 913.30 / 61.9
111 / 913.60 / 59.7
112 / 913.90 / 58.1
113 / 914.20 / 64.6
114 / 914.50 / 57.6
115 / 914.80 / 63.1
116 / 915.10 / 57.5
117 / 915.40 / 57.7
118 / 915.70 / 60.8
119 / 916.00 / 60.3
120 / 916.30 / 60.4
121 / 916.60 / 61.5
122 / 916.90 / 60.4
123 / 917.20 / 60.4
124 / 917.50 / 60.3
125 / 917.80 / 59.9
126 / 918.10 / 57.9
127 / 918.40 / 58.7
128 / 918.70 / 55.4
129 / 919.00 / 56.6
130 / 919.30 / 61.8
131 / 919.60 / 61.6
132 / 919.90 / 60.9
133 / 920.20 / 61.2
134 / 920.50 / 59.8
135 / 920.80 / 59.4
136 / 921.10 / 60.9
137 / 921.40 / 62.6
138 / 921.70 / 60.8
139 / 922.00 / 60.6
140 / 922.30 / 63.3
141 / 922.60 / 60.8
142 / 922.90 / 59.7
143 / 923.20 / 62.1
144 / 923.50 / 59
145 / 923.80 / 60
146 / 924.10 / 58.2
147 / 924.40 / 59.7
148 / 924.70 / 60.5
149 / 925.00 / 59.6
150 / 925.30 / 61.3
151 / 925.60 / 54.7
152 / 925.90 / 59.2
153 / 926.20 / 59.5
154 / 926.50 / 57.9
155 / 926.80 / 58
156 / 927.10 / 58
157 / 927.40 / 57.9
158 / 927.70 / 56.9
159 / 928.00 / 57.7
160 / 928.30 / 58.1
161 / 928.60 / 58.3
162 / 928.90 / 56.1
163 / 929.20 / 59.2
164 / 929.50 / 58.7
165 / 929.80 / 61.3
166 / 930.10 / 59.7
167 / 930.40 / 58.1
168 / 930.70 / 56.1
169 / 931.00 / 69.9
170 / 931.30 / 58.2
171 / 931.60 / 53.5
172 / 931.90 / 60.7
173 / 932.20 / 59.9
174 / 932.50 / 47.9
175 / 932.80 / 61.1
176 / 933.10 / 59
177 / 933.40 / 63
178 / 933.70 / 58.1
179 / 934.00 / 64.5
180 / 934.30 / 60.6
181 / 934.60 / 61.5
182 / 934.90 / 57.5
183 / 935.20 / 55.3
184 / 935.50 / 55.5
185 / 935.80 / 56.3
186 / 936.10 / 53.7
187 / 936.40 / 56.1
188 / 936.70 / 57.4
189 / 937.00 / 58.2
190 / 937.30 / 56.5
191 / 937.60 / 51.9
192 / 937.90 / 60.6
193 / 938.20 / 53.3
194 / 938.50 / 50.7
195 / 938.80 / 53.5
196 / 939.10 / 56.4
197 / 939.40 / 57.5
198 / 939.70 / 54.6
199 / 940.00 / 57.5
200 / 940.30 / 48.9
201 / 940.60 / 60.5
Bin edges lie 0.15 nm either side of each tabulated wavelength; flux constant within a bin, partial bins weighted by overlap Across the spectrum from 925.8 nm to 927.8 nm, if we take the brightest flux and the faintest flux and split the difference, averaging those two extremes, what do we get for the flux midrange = 58.2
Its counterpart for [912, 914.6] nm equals 61.1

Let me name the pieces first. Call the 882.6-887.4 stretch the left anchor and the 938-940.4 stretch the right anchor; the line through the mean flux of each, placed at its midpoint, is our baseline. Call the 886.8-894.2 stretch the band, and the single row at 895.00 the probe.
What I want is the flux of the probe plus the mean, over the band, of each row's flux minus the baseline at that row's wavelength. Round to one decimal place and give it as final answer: 60.8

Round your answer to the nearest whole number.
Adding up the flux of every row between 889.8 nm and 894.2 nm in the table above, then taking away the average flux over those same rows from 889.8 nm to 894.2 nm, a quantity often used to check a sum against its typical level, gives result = 838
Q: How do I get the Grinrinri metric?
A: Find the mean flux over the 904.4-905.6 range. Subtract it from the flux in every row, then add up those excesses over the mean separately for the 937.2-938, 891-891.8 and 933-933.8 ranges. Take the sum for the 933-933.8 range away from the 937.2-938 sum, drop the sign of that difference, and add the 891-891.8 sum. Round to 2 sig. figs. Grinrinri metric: 18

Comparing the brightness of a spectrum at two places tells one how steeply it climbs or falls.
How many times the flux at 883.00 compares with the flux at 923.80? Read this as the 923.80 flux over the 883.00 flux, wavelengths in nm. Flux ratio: 1.12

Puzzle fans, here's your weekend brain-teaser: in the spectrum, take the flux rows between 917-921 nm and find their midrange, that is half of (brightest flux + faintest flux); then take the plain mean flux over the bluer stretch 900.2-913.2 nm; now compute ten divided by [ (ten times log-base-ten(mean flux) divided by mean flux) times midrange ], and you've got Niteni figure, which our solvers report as 0.586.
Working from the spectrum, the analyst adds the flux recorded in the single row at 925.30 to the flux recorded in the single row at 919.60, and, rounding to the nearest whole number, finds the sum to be 123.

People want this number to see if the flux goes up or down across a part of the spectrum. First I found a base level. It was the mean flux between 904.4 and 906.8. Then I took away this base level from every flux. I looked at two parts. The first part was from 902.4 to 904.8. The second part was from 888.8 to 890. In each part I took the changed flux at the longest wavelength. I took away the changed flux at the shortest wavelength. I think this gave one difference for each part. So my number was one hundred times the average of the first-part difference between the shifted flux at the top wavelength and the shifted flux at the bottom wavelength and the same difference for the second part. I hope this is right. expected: 75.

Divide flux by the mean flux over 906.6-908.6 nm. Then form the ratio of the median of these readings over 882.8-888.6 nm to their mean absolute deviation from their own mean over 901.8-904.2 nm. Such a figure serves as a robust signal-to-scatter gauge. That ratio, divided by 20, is 1.93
